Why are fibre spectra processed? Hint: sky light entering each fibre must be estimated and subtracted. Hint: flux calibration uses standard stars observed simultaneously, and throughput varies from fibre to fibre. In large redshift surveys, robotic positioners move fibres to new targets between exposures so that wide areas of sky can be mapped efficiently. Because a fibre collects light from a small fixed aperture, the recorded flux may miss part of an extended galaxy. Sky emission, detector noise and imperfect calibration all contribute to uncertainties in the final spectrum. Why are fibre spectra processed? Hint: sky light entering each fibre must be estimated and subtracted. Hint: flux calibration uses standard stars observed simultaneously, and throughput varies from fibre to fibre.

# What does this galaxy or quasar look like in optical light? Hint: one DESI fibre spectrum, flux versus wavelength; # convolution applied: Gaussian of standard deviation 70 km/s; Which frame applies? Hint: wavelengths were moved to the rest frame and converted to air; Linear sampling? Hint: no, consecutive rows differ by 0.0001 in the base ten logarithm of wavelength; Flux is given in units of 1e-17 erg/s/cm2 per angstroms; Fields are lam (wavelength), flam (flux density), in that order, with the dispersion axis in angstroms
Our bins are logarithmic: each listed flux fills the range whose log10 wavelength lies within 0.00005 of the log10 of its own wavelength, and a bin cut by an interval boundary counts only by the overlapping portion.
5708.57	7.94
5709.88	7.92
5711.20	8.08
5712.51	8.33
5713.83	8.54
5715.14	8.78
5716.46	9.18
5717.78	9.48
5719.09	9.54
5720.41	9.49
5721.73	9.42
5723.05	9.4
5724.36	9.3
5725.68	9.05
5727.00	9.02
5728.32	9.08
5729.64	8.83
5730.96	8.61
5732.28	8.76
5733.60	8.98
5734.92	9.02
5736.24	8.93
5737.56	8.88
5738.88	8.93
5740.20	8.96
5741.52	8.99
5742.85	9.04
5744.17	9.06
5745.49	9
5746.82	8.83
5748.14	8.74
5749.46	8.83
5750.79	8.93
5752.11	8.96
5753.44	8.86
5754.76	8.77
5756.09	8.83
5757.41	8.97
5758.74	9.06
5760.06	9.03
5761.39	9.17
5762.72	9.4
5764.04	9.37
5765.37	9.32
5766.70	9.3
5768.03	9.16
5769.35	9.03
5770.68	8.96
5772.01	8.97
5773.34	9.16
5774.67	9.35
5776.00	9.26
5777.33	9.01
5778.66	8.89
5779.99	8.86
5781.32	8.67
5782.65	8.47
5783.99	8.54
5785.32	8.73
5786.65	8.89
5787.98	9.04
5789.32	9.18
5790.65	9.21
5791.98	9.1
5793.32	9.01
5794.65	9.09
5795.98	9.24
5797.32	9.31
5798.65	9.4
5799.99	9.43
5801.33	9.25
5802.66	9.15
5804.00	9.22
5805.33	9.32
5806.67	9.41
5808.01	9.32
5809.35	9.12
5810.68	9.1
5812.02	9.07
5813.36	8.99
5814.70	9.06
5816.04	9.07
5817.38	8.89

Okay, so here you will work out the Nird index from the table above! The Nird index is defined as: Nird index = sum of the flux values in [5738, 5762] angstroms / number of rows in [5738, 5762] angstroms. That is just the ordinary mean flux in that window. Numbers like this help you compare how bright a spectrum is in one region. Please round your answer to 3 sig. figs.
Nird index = 8.94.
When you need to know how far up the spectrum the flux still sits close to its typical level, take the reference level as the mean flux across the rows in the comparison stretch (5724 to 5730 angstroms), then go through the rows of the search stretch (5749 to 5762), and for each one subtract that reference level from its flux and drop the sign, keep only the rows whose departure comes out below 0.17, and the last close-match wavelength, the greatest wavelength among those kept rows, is 5761.39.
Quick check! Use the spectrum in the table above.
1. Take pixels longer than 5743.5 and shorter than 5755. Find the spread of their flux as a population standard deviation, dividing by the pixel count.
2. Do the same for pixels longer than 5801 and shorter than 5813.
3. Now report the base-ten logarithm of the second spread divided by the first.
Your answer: 0.0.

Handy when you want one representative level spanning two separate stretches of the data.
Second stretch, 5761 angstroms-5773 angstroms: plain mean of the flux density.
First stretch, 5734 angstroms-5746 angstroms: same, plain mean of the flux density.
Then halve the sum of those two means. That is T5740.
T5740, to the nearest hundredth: 9.08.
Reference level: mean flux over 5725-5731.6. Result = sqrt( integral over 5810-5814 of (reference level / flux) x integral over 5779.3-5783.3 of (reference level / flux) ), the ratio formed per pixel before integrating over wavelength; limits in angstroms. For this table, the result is 4.03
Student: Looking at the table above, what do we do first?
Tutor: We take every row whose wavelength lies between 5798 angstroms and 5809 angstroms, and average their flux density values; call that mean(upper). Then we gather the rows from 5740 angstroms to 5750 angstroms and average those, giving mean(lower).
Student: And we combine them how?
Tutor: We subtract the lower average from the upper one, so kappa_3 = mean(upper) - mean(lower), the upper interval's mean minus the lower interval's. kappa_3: 0.4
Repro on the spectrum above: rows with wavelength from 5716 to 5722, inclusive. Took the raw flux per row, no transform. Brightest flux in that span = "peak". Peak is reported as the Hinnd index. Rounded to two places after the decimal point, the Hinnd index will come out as 9.54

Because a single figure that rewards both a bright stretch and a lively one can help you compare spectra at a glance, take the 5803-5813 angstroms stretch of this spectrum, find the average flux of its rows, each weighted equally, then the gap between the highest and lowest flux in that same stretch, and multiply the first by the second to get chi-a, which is 3.1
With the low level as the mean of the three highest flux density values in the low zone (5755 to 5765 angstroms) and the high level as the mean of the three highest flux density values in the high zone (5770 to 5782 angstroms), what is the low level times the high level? 86.2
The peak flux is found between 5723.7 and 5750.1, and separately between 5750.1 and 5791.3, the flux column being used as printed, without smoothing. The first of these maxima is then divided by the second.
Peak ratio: 0.989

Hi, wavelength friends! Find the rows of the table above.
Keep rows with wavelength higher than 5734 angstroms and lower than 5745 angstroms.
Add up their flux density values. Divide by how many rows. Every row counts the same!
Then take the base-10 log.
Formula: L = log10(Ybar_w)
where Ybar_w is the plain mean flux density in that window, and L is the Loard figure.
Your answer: 0.953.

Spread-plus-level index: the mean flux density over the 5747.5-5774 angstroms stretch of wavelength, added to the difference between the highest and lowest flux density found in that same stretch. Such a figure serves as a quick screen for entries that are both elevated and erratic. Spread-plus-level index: 9.70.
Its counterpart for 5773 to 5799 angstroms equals 9.95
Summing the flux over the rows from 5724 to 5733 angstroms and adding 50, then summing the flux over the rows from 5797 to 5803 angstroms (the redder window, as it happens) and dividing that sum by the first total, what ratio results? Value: 0.41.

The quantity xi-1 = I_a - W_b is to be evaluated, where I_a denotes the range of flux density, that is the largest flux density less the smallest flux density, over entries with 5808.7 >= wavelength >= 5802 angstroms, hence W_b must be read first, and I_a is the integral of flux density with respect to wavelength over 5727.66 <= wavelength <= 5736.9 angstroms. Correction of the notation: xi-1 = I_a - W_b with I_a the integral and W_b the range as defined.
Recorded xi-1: 81.9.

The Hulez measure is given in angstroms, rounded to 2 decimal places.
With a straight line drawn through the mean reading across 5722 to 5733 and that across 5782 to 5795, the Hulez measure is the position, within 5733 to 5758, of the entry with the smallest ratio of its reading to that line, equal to 5748.14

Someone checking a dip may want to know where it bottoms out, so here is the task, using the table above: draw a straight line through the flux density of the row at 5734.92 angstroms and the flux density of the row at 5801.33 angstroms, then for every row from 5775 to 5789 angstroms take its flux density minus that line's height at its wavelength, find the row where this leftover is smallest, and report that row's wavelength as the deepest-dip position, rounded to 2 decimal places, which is 5782.65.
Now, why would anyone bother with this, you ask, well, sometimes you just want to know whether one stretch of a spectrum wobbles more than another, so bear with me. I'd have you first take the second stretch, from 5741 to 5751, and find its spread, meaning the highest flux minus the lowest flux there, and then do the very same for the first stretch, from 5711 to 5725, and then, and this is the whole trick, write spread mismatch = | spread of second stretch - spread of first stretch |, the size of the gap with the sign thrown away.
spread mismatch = 1.1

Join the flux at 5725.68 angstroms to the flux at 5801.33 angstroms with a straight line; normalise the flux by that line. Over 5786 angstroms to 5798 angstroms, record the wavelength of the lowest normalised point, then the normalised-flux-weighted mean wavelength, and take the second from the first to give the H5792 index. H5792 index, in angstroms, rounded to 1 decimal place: -5.4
